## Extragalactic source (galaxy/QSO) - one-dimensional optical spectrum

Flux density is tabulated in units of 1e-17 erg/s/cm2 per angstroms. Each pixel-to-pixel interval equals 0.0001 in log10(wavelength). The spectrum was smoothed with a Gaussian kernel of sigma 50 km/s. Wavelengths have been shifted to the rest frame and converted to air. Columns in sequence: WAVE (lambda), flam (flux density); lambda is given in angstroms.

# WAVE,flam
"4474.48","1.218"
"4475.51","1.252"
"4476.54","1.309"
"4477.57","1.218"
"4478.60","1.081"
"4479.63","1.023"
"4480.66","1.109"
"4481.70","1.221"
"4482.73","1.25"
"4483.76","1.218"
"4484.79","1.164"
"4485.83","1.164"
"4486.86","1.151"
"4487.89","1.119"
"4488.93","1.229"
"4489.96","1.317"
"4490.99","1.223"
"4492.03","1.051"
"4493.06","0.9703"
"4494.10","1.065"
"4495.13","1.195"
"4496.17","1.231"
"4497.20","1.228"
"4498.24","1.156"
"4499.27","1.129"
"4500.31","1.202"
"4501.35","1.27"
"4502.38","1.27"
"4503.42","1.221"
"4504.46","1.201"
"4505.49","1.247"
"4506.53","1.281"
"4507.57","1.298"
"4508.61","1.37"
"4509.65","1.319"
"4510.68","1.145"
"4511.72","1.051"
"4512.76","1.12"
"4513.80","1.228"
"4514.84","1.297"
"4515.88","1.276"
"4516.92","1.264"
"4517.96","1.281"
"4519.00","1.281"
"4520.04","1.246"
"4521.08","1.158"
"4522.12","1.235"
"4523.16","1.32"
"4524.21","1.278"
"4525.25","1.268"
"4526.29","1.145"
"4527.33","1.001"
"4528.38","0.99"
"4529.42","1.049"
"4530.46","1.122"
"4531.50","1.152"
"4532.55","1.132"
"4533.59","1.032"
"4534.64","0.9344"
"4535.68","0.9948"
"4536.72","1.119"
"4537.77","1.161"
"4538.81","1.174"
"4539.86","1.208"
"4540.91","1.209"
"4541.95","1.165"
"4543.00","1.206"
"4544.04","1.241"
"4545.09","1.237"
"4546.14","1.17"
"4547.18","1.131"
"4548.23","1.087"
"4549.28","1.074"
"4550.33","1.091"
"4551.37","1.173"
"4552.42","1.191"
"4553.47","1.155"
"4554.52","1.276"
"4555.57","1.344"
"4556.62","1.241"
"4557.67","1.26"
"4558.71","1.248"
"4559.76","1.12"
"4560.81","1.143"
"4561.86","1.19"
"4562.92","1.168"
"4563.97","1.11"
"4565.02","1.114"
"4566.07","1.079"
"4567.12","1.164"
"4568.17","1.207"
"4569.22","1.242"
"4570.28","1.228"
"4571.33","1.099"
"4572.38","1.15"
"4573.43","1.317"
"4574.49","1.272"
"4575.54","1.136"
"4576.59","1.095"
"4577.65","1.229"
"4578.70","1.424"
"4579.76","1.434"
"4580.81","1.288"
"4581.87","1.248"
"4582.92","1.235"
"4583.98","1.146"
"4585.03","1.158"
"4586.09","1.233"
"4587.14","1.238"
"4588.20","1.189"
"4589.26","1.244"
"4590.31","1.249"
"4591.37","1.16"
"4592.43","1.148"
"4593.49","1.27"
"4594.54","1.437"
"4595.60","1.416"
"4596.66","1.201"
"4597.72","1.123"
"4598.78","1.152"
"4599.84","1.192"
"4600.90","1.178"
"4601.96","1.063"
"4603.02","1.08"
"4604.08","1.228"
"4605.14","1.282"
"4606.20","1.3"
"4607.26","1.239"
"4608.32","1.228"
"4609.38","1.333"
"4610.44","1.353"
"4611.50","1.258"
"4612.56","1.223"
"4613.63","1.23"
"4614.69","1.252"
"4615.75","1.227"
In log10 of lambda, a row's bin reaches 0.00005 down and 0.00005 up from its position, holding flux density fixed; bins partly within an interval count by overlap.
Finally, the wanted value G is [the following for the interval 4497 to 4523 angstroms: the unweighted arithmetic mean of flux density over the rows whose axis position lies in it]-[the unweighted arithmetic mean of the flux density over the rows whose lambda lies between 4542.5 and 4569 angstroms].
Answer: 0.054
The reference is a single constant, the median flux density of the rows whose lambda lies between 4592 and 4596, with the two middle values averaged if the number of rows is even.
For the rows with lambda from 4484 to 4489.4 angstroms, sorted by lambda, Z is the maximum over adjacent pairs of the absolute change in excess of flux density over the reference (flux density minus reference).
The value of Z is 0.110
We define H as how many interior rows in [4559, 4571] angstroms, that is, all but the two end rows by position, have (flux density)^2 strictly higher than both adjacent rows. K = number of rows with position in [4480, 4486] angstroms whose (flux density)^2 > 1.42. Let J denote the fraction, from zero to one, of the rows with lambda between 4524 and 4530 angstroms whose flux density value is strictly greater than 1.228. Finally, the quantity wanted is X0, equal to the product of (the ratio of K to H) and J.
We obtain 0.3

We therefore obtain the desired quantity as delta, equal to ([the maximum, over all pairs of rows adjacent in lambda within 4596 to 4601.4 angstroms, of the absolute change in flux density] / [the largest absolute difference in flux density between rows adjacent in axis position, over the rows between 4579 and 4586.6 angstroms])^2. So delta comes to 0.29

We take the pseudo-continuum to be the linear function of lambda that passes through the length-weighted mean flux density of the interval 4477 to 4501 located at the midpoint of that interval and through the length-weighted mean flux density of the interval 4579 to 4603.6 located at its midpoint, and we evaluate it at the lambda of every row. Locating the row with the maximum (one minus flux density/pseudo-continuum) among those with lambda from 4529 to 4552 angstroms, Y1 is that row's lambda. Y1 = 4534.64 angstroms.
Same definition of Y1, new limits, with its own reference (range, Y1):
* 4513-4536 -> 4534.64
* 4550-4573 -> 4566.07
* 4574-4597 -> 4576.59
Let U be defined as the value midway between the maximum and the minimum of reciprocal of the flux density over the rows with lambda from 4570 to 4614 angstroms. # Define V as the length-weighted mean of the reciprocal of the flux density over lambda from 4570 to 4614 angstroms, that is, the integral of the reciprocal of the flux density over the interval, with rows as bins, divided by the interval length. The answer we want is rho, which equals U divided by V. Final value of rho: 1.00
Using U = 0.818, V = 0.817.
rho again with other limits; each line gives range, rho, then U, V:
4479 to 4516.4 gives 1.05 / 0.880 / 0.842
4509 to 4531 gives 1.05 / 0.884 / 0.844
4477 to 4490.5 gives 1.02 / 0.868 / 0.855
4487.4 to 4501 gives 1.04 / 0.895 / 0.864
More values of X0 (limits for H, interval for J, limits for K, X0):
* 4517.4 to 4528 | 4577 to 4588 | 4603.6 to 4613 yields 7.2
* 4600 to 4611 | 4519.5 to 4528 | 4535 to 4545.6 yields 3.1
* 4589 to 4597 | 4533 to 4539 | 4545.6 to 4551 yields 0.0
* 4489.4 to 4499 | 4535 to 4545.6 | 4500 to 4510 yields 2.0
